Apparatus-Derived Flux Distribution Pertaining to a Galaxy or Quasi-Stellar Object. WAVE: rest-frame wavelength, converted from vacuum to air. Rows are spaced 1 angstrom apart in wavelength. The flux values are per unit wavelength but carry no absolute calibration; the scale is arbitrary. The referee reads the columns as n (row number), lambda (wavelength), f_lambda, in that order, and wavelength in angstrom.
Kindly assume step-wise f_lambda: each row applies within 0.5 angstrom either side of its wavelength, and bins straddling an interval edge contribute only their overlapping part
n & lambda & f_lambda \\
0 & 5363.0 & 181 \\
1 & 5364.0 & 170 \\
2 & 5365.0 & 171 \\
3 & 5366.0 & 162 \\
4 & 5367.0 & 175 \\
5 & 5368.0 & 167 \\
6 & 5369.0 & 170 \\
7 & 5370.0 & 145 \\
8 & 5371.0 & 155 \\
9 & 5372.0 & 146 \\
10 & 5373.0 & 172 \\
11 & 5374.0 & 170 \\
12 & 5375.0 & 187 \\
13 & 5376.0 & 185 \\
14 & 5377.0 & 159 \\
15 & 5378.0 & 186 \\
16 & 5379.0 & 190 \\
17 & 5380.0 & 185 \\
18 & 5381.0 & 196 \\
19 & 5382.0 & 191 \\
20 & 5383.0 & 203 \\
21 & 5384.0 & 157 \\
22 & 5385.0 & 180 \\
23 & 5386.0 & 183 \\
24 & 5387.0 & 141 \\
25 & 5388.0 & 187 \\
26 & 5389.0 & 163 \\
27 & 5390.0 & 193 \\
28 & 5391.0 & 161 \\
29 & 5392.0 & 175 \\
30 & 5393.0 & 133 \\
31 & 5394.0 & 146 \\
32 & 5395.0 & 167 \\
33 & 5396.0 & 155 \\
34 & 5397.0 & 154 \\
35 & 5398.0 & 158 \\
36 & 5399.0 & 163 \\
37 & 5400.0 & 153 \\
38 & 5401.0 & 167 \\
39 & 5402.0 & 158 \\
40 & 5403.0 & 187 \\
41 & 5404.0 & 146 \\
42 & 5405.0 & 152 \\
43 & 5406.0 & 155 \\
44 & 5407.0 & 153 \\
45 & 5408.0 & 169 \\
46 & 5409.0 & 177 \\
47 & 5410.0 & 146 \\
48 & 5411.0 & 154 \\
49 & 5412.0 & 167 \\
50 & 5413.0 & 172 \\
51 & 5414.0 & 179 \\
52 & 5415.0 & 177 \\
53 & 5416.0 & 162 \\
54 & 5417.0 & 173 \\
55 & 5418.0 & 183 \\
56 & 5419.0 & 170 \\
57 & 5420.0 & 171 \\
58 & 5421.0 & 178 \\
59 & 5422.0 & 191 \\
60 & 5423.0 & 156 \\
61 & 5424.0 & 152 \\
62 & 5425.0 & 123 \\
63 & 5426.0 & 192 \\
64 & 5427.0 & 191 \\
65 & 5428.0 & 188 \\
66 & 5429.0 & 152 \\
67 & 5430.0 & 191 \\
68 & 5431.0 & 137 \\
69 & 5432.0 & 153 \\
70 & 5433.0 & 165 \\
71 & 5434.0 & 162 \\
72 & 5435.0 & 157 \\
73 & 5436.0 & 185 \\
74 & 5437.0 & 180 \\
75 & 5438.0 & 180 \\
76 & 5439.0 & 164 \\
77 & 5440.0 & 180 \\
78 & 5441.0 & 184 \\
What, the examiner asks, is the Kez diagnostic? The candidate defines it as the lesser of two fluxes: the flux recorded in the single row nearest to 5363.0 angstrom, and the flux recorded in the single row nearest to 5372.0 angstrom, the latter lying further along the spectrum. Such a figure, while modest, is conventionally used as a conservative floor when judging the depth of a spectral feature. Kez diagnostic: 146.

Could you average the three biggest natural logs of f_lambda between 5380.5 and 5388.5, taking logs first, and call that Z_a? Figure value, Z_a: 5.28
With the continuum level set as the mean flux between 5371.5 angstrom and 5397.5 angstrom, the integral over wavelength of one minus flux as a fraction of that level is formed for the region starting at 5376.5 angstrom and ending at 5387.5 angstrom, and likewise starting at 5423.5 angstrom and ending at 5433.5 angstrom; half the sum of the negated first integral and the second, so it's 0.45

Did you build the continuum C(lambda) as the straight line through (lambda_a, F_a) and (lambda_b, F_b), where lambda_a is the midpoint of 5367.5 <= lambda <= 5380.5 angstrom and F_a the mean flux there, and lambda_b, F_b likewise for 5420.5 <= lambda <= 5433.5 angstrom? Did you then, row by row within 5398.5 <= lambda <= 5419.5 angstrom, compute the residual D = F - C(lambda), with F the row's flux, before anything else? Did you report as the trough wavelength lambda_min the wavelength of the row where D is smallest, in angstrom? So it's 5404.0 angstrom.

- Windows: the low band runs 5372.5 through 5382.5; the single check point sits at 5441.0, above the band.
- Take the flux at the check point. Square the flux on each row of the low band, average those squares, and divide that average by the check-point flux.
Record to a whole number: 181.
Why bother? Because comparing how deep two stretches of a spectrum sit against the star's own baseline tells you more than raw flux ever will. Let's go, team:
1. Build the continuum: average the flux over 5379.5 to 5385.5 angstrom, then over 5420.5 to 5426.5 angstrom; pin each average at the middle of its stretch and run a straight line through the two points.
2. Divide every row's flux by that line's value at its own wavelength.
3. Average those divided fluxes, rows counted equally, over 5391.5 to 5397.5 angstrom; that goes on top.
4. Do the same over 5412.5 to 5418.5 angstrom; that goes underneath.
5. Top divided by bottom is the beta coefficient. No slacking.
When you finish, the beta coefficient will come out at 0.84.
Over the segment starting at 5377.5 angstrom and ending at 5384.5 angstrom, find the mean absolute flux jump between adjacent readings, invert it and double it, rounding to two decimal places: 0.14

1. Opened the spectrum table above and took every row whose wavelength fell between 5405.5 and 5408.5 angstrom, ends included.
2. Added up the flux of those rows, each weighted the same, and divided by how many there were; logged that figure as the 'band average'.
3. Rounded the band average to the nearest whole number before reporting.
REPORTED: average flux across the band 159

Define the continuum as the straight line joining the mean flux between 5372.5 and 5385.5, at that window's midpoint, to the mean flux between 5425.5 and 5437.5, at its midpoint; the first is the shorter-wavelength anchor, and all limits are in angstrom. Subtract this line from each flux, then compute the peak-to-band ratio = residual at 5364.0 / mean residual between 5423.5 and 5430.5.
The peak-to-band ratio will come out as 7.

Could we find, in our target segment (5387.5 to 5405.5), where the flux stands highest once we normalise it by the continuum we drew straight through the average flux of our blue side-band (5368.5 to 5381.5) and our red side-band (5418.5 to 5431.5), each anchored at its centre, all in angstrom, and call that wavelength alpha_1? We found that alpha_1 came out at 5390.0 angstrom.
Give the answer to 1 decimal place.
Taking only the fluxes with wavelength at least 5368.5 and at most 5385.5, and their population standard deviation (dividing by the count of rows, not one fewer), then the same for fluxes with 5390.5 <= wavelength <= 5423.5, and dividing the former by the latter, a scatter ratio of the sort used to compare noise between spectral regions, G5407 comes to 1.3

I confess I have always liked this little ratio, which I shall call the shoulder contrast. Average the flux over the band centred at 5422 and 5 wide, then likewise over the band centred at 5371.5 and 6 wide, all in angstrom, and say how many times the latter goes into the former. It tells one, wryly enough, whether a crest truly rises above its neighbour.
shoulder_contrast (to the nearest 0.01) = 1.06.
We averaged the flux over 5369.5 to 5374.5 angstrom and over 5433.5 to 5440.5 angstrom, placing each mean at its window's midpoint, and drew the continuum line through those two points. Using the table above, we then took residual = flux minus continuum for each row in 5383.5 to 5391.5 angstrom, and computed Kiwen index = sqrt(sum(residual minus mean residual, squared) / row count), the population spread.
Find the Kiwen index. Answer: 16.6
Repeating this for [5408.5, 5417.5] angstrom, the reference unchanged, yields 10.5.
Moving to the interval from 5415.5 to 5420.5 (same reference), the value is 6.6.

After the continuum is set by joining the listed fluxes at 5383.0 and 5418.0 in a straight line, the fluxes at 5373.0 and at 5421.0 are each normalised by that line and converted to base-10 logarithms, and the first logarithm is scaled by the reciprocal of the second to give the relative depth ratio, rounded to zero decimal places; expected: 11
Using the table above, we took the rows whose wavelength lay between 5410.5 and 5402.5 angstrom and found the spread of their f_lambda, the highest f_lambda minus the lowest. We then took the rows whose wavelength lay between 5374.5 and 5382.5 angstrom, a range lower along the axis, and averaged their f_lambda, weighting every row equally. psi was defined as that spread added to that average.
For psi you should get 226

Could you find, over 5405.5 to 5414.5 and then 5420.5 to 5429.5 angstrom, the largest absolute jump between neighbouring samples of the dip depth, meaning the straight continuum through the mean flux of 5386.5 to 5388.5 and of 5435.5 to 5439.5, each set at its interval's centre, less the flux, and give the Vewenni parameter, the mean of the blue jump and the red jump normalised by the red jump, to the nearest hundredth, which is 0.73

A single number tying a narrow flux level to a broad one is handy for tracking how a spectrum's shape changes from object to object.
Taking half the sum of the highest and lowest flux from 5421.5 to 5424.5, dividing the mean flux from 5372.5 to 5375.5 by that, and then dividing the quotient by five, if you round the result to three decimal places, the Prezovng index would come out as 0.206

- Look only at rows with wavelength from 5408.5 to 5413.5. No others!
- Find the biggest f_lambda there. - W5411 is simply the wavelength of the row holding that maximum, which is 5409.0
